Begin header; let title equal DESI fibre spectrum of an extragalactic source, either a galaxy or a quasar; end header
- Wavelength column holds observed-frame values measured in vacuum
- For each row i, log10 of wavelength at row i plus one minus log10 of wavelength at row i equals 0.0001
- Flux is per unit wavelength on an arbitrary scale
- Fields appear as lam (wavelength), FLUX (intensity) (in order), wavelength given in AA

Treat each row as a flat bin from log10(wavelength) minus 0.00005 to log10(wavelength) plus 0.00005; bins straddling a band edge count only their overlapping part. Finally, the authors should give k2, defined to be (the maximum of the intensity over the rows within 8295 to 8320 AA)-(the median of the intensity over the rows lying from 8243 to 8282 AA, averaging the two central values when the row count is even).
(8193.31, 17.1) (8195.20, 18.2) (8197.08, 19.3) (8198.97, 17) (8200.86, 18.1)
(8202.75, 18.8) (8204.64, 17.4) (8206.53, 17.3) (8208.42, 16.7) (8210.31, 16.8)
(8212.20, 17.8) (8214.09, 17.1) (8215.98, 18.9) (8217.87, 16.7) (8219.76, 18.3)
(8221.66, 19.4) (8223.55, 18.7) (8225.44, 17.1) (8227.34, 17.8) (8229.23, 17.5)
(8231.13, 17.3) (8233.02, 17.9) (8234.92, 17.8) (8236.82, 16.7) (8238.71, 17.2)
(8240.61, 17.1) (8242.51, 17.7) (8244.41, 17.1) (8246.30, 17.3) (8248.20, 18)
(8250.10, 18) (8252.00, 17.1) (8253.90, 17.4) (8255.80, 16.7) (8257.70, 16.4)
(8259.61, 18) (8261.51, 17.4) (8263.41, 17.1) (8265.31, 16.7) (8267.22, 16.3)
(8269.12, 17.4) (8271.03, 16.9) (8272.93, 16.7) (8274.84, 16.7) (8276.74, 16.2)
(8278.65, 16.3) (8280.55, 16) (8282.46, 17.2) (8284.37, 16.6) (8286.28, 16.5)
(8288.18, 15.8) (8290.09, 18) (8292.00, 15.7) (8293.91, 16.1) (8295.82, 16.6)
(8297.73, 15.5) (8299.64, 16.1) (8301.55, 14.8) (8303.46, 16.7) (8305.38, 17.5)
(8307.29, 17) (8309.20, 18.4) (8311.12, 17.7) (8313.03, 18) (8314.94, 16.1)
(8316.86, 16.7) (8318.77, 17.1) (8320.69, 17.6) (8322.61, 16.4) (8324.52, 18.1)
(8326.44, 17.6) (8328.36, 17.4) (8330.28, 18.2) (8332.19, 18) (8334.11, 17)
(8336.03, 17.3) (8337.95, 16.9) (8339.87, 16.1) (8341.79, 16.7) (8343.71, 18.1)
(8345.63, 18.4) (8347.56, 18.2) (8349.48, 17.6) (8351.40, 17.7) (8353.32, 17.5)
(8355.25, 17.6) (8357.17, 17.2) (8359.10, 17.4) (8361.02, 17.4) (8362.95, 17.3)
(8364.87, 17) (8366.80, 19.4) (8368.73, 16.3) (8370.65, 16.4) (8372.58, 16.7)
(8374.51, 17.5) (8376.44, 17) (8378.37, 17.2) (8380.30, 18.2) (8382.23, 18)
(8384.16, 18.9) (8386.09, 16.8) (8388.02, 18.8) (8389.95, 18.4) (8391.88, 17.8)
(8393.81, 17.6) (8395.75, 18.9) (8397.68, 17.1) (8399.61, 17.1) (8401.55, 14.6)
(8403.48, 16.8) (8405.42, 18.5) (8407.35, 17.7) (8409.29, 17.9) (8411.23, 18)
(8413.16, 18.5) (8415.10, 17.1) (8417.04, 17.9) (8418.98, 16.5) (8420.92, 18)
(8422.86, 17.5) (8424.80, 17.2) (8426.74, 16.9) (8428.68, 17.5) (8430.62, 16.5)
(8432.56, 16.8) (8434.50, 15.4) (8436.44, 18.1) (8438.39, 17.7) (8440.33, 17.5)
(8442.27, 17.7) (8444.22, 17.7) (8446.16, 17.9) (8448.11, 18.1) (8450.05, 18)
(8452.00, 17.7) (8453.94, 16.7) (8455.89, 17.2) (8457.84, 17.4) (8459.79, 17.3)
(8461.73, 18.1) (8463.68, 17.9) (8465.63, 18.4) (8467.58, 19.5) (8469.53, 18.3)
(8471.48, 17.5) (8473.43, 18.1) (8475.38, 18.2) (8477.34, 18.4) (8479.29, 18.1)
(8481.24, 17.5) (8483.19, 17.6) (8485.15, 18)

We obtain 1.4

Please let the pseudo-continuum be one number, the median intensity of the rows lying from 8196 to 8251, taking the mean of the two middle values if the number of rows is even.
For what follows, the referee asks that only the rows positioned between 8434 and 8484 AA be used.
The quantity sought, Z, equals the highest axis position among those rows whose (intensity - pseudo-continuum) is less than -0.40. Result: 8453.94 AA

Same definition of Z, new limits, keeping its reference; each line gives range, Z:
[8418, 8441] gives 8434.50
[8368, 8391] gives 8386.09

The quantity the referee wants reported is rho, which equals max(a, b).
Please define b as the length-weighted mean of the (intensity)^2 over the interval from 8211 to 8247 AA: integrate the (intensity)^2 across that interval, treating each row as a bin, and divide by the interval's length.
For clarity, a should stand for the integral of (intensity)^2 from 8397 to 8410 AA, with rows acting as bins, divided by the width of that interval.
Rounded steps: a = 293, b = 312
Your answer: 312.1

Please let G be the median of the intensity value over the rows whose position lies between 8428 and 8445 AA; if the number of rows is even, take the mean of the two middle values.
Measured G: 17.5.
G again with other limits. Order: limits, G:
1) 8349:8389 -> 17.4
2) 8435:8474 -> 17.8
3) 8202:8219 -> 17.3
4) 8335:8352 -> 17.6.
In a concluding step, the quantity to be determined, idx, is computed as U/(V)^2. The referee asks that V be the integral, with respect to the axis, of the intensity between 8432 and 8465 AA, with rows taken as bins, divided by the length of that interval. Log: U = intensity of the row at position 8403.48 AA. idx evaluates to 0.0548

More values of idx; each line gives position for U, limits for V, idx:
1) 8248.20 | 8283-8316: 0.0649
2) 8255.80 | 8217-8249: 0.0538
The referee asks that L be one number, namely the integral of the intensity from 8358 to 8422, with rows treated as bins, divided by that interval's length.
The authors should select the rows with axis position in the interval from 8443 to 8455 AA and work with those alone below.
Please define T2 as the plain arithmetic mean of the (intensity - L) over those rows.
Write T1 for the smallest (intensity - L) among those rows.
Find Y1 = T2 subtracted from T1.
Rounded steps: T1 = -0.8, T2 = 0.1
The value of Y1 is -0.98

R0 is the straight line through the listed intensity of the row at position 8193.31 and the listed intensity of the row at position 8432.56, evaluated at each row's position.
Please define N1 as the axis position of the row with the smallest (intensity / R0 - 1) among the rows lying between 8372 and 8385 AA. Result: 8372.58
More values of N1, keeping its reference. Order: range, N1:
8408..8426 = 8418.98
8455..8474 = 8455.89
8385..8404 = 8401.55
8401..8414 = 8401.55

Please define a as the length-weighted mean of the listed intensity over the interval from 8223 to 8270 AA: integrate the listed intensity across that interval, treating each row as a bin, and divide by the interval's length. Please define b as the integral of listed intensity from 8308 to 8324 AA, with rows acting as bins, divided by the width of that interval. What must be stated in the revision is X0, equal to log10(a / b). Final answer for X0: 0.00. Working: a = 17.3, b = 17.3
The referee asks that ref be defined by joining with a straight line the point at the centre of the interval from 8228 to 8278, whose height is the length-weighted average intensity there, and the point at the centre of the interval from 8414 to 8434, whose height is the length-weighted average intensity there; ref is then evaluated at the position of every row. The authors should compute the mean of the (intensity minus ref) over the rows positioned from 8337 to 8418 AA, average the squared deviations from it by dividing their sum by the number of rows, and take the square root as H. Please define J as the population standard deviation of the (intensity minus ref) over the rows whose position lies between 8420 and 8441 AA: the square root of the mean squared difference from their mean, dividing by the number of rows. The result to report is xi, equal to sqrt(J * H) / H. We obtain 0.92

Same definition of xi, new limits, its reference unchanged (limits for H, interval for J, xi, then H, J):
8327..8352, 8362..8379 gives 1.14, 0.66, 0.864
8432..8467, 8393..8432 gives 1.16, 0.68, 0.906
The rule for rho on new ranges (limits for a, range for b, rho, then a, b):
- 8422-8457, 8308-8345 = 301.3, 301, 301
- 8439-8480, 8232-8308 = 320.3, 320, 285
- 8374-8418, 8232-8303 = 313.0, 313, 284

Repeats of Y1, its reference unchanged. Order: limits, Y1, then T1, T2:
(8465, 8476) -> -0.83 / 0.0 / 0.8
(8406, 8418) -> -0.75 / -0.4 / 0.3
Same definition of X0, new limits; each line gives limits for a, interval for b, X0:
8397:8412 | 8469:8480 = -0.02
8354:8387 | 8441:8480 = -0.01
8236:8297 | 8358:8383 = -0.01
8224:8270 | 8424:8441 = 0.01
